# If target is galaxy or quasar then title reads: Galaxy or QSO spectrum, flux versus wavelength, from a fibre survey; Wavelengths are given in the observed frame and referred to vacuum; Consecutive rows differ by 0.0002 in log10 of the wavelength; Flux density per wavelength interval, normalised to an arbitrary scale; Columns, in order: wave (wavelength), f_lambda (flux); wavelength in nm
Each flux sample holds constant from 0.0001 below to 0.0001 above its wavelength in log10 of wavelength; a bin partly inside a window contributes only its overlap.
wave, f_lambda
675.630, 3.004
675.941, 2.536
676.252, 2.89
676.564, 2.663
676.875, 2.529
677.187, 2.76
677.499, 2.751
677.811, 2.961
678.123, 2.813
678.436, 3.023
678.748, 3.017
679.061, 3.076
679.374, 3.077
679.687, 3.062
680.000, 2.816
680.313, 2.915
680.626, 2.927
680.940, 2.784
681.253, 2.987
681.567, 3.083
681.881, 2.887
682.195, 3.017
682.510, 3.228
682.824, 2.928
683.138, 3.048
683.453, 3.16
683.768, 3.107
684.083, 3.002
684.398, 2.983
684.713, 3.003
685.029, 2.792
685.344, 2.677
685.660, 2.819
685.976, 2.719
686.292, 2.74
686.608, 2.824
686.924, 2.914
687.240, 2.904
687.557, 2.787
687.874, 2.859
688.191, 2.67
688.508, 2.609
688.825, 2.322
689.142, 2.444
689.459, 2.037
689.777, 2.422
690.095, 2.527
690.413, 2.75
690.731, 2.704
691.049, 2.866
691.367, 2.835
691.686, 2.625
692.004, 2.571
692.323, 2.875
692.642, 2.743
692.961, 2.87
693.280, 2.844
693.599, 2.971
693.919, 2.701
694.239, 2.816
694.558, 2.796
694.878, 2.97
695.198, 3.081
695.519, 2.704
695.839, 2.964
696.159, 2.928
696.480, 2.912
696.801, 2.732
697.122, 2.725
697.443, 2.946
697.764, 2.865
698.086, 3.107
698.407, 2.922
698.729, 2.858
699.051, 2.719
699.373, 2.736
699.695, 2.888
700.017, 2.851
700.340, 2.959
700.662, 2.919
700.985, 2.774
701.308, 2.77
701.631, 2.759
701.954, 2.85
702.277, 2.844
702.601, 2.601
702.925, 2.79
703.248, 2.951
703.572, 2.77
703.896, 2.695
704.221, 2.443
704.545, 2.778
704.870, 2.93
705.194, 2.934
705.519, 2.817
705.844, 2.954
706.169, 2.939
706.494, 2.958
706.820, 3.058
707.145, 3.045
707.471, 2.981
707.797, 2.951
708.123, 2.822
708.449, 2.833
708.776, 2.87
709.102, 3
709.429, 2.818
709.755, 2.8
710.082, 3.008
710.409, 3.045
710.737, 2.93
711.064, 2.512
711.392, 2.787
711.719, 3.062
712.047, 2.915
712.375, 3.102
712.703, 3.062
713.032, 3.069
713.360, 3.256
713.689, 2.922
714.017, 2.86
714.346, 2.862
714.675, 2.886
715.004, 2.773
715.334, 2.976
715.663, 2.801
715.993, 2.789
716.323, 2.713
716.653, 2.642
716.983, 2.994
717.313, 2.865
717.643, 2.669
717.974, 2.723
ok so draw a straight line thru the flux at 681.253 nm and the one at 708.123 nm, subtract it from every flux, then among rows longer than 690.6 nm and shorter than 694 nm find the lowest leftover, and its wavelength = 692.004 nm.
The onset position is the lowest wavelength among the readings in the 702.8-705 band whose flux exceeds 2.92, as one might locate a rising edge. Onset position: 703.248 nm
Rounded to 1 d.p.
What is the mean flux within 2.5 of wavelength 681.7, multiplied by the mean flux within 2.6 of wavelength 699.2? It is 8.5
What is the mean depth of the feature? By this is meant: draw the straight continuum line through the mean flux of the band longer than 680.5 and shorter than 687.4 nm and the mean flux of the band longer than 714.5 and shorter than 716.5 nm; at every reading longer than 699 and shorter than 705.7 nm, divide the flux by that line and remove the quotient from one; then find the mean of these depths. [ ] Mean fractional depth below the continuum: 0.02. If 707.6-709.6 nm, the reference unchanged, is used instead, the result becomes -0.01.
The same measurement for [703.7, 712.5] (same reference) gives -0.01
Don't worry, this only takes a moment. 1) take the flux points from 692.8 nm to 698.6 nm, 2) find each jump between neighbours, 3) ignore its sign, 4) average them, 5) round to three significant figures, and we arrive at 0.144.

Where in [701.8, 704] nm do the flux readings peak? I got 703.248 nm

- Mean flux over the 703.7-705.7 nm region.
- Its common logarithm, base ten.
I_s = 0.442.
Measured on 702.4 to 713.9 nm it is 0.462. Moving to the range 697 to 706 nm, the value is 0.451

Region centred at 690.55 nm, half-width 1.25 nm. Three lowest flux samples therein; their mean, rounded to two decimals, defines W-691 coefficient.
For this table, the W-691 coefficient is 2.33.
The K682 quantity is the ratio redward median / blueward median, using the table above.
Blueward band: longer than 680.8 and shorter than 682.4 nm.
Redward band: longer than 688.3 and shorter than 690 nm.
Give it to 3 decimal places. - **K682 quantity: 0.811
